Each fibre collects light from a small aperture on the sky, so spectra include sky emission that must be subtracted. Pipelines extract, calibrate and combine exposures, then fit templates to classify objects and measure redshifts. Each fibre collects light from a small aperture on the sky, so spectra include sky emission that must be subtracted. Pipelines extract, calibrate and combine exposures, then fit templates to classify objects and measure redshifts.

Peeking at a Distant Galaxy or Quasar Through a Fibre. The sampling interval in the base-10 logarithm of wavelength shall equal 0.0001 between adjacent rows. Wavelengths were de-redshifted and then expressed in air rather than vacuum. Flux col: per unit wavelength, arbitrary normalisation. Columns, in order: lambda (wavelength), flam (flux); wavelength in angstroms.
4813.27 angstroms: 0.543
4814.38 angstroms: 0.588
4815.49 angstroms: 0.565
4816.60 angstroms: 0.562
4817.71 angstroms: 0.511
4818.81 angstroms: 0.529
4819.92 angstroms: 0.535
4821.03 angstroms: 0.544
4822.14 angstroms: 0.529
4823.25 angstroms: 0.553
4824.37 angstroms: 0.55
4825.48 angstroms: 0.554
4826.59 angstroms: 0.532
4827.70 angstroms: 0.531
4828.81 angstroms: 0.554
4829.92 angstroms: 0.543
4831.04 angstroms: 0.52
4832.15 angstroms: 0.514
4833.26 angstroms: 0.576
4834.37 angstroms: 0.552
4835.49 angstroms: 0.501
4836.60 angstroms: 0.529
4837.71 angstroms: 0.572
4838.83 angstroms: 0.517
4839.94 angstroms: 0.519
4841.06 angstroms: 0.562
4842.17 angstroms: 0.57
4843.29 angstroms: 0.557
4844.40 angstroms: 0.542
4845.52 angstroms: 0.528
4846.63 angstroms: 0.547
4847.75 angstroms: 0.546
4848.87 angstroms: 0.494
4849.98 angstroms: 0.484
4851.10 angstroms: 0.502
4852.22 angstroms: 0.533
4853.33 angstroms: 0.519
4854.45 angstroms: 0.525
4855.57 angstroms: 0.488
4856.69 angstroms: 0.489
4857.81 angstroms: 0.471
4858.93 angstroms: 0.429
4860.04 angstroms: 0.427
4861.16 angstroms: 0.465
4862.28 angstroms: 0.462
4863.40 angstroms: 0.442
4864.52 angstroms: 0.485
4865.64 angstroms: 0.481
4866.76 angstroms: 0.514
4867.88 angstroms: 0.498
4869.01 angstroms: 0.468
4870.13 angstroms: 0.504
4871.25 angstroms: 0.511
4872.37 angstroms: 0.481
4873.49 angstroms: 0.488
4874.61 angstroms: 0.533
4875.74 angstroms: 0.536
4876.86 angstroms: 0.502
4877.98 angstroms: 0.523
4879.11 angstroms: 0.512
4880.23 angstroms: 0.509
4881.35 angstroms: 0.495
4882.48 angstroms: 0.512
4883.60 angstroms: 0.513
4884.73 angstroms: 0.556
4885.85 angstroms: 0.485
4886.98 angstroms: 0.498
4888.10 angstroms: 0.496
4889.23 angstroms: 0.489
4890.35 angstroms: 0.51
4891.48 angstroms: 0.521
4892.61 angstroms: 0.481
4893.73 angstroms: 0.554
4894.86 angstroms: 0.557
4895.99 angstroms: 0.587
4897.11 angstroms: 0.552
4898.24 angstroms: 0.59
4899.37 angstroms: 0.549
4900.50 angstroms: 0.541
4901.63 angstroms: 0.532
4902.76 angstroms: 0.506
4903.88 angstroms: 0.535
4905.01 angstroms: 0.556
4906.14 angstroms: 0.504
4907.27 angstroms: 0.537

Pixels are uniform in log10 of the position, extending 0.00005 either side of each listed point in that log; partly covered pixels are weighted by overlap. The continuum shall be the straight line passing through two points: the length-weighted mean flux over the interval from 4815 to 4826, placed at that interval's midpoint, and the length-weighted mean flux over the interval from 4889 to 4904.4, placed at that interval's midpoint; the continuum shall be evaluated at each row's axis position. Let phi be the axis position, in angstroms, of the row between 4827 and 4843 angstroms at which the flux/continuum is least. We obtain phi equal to 4835.49 angstroms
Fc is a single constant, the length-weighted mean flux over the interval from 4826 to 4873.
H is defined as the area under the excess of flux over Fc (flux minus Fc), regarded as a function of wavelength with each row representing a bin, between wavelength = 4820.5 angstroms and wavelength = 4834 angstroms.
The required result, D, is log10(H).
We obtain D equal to -0.39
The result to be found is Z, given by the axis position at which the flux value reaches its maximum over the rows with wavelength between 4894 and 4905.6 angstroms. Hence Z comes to 4898.24 angstroms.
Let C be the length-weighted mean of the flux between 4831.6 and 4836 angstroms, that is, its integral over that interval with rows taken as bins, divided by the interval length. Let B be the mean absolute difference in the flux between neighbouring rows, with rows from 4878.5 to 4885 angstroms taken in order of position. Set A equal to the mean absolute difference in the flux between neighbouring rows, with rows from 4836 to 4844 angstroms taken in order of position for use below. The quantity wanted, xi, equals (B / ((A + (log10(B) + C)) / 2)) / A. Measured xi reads -0.9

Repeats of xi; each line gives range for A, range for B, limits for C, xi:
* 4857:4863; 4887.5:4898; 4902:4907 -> -2.6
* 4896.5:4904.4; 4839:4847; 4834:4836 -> -1.3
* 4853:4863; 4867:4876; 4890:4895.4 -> -2.2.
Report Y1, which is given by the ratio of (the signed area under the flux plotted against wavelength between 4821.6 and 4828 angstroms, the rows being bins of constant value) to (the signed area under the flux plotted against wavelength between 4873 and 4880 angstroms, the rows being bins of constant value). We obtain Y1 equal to 0.96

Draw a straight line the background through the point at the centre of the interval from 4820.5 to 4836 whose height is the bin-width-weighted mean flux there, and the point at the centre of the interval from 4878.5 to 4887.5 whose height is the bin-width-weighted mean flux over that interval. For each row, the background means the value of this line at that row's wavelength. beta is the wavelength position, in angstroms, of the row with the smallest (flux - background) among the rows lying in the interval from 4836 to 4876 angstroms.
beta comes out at 4860.04 angstroms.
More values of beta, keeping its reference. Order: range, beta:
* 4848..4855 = 4849.98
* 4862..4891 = 4863.40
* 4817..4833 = 4817.71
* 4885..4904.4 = 4892.61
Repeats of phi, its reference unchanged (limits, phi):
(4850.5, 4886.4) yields 4860.04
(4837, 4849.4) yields 4848.87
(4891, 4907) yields 4892.61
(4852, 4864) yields 4860.04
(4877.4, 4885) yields 4881.35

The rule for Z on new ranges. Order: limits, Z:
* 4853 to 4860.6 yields 4854.45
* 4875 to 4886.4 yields 4884.73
